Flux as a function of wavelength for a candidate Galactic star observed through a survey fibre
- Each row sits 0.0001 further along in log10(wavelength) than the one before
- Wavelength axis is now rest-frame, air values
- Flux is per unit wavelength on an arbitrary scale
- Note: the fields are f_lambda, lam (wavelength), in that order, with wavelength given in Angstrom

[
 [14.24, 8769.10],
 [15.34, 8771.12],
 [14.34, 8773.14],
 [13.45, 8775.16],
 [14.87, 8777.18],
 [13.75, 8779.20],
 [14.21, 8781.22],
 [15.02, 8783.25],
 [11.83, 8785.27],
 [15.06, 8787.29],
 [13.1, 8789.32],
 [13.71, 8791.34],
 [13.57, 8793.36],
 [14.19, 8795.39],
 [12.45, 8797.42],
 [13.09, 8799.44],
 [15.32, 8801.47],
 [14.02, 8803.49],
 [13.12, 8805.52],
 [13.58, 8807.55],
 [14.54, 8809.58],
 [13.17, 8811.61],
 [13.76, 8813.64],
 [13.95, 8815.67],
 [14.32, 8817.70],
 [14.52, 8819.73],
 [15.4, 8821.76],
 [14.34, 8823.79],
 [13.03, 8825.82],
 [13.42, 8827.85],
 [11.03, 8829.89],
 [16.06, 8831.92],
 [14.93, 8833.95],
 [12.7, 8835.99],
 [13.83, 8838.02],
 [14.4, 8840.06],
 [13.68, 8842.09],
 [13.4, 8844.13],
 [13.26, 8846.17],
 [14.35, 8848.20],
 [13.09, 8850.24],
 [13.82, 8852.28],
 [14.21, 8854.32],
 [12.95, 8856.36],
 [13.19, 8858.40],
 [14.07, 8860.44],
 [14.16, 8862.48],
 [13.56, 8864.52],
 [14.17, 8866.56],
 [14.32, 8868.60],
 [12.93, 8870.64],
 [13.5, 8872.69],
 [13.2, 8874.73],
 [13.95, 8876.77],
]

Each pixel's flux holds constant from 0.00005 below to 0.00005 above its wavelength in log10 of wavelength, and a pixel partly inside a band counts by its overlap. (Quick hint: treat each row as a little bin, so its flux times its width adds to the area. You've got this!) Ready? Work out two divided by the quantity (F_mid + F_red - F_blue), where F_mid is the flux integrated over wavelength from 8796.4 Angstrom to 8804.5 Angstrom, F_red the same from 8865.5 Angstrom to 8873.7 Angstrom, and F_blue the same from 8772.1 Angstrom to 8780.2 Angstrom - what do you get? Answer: 0.0183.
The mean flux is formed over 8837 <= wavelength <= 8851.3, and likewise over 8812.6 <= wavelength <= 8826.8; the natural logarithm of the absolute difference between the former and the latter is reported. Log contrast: -0.7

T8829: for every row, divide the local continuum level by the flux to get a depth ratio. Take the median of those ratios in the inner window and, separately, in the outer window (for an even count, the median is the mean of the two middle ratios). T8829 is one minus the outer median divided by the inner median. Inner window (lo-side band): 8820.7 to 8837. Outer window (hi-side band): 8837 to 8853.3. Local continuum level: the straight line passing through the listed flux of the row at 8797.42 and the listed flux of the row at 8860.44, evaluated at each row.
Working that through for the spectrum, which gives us -0.050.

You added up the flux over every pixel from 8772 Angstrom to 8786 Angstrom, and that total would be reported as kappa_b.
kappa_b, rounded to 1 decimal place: 97.5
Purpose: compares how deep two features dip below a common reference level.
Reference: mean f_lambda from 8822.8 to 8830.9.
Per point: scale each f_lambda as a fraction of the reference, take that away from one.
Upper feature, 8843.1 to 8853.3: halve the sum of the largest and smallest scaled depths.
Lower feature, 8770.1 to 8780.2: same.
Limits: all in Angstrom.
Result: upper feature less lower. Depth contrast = 0.052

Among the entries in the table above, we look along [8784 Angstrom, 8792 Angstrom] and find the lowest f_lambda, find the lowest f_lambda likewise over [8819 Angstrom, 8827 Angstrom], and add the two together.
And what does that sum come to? 24.9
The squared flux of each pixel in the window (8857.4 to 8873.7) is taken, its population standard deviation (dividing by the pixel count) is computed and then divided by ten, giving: 1.31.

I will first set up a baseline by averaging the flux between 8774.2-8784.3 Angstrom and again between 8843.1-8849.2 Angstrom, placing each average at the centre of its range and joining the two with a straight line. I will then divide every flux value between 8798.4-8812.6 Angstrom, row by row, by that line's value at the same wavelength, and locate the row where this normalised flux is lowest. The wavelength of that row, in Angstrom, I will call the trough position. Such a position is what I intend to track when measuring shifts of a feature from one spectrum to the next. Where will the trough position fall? 8799.44 Angstrom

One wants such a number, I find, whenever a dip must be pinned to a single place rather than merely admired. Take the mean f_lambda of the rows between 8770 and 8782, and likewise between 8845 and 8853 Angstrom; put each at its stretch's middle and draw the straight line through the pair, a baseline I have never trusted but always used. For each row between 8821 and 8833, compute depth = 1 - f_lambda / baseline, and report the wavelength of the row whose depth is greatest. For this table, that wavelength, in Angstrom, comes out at 8829.89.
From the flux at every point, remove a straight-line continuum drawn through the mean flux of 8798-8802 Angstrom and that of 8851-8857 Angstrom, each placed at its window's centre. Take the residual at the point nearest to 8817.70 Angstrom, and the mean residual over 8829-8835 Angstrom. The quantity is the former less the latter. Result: 0.2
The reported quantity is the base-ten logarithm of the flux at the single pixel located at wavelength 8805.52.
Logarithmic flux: 1.118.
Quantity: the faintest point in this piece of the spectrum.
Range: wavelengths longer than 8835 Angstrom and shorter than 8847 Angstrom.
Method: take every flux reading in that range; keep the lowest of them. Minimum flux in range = 12.7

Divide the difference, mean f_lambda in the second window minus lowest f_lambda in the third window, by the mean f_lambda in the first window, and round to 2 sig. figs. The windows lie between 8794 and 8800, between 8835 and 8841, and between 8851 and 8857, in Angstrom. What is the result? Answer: 0.052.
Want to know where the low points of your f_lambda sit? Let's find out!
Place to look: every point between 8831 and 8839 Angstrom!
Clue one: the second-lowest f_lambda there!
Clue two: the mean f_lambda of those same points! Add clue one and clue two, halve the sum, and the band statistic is 14.1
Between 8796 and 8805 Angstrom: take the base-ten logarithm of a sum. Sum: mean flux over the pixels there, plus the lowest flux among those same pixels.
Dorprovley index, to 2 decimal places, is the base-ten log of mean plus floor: 1.42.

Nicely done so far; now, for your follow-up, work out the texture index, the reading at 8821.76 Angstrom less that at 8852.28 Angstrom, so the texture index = 1.6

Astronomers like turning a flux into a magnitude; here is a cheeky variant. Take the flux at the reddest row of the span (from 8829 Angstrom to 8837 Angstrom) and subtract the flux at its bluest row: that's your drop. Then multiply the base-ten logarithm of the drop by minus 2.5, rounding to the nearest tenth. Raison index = -0.6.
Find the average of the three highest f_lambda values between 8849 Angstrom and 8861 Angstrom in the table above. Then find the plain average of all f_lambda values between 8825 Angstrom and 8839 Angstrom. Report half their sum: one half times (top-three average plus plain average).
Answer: 13.8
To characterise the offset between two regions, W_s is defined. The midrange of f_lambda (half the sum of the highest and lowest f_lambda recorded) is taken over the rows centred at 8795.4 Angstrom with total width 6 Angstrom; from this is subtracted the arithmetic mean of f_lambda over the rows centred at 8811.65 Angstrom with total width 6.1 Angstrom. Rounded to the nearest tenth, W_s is -0.5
